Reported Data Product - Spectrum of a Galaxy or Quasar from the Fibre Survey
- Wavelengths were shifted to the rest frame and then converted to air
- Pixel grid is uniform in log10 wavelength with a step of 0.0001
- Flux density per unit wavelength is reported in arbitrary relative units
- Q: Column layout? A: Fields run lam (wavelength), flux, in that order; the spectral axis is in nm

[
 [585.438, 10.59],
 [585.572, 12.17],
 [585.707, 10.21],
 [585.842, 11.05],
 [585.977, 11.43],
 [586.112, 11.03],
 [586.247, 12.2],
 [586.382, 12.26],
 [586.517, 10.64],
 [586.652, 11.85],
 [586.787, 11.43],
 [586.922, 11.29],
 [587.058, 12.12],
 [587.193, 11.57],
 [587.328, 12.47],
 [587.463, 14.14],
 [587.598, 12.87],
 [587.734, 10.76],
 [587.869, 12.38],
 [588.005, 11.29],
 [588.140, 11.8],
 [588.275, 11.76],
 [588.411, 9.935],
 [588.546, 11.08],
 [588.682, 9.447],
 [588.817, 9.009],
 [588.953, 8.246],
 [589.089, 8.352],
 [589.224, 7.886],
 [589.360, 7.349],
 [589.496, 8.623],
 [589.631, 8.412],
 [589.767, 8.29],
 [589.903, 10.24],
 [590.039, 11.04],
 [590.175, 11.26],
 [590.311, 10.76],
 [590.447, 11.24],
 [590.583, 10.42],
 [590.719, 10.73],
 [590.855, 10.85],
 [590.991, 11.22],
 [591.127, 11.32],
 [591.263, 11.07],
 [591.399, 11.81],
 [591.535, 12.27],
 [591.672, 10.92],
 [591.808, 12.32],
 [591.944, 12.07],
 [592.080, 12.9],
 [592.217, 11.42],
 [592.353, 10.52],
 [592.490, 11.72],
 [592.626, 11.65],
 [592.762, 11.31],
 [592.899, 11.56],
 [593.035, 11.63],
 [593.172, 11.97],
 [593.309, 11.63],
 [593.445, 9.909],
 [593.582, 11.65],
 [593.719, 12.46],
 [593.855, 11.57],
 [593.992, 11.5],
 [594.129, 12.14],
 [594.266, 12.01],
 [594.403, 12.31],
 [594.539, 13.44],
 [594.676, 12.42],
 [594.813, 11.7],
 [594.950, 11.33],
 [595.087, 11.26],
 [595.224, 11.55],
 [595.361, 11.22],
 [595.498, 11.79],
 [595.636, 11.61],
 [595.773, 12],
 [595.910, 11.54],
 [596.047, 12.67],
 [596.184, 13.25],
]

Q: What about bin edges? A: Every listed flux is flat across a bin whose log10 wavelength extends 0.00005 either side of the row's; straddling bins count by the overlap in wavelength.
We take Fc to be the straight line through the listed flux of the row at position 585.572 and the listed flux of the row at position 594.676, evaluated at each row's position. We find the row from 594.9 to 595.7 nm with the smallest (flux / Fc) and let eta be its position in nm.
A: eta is 595.361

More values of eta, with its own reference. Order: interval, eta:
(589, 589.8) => 589.360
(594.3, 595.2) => 595.087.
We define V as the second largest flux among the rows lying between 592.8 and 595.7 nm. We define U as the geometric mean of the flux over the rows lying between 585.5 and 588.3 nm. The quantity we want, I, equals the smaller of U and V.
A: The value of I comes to 11.7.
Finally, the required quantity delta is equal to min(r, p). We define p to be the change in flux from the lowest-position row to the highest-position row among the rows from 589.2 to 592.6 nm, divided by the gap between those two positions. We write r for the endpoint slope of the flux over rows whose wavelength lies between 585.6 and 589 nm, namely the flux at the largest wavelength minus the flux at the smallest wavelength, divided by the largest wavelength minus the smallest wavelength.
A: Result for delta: -0.61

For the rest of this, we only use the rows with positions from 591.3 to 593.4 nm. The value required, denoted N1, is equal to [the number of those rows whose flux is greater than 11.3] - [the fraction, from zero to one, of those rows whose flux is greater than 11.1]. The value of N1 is 12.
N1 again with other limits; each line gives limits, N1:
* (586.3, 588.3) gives 10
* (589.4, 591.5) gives 2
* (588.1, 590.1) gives 2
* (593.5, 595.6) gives 12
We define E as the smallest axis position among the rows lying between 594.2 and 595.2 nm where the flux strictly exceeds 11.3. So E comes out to 594.266 nm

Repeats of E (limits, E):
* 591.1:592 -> 591.127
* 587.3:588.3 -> 587.328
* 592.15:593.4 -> 592.217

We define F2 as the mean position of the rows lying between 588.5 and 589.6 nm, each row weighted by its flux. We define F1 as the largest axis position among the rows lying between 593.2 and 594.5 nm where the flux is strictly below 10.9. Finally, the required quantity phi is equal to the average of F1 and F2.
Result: 591.22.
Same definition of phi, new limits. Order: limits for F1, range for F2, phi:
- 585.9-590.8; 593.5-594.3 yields 592.32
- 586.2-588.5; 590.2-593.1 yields 590.05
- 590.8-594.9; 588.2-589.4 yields 591.11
